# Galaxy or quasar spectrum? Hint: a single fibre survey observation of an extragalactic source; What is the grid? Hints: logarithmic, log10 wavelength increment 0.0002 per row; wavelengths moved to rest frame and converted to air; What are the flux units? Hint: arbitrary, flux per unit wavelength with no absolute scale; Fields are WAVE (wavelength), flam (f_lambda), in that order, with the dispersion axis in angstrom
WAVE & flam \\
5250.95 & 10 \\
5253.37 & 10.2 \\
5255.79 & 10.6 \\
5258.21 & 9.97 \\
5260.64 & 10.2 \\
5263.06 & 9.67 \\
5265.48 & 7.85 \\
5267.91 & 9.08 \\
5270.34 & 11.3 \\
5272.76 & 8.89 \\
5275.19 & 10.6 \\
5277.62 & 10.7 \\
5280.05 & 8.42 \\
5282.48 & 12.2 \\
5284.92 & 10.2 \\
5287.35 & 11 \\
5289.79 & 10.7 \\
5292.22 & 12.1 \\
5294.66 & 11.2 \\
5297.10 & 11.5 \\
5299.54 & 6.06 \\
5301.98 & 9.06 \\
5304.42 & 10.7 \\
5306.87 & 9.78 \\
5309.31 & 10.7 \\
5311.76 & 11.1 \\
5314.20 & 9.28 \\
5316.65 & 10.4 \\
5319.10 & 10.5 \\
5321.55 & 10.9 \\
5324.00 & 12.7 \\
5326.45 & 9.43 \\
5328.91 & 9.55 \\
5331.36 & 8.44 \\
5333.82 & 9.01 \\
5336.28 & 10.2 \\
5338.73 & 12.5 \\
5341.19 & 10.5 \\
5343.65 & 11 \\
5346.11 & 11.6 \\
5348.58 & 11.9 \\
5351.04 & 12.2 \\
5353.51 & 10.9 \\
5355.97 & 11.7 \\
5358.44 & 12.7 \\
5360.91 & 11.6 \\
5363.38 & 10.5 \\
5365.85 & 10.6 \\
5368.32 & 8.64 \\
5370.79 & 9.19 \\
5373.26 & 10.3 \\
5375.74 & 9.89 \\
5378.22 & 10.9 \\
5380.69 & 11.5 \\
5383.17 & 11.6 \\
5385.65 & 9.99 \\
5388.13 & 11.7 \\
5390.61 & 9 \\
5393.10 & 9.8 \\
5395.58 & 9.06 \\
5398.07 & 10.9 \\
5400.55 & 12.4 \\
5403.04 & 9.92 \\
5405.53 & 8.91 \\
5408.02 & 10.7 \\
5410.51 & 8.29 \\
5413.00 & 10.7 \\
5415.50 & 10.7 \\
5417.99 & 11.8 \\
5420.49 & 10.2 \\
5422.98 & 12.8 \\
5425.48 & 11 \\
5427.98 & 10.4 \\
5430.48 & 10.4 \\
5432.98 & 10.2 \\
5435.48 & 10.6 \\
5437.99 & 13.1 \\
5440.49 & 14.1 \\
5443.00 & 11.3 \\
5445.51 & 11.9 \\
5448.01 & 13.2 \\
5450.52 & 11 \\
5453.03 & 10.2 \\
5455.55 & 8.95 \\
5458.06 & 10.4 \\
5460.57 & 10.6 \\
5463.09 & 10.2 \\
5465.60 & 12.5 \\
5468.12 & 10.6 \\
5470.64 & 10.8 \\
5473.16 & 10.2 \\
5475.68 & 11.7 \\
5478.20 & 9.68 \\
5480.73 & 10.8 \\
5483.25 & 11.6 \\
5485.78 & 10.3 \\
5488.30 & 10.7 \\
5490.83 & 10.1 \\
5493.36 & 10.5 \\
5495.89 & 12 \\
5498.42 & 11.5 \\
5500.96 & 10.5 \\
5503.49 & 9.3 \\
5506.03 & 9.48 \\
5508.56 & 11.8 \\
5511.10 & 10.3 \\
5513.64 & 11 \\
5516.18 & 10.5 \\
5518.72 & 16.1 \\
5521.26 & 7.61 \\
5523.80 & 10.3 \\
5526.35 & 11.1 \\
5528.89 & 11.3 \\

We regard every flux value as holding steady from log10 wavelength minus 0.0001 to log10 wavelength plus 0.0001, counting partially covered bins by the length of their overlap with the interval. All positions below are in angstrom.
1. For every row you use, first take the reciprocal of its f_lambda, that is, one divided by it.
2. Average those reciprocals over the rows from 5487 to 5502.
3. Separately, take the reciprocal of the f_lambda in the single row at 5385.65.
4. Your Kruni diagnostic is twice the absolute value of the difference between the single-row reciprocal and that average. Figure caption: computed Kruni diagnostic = 0.016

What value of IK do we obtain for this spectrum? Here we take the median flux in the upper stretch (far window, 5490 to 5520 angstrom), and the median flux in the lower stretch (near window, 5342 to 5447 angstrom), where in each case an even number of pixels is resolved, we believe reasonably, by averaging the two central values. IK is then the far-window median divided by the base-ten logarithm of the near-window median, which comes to 10.16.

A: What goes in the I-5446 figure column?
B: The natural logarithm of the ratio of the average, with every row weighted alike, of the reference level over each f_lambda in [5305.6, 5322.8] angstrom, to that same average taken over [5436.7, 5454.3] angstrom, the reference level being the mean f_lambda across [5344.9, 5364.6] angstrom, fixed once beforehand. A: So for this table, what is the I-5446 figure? 0.15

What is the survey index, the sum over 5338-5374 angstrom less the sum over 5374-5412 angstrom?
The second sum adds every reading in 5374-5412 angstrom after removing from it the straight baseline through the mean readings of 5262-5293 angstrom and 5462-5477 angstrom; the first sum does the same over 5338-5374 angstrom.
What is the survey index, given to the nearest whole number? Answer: 14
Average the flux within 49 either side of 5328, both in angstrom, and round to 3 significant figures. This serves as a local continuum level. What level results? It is 10.5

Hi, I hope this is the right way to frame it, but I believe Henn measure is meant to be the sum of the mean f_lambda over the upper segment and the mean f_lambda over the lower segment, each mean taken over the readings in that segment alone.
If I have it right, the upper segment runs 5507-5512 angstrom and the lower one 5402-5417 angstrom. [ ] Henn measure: 20.9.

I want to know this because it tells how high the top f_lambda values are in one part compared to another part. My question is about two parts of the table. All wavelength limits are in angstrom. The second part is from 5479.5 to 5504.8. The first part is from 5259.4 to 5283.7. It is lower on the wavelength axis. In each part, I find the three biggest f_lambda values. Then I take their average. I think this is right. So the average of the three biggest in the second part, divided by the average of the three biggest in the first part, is 1.03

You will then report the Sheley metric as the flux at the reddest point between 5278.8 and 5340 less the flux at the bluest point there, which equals 4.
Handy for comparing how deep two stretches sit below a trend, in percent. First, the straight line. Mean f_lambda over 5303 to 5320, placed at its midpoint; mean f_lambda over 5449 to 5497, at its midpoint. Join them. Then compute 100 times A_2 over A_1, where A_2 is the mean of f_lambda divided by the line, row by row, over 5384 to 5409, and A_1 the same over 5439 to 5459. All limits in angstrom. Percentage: 91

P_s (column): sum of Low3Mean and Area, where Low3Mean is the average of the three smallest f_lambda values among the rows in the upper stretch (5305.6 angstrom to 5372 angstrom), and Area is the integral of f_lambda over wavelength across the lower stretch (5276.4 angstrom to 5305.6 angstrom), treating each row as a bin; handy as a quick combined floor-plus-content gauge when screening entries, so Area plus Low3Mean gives 310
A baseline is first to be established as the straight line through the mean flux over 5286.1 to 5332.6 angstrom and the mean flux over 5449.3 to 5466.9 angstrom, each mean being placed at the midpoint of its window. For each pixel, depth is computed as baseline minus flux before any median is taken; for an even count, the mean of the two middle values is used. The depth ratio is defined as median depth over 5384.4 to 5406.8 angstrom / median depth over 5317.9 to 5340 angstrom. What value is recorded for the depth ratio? 4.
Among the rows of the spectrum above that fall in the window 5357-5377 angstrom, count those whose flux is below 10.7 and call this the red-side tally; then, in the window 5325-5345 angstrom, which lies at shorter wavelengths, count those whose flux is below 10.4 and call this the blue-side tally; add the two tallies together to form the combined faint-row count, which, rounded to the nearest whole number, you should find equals 11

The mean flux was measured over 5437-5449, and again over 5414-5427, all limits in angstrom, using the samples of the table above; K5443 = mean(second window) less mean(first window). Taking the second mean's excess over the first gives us -1.4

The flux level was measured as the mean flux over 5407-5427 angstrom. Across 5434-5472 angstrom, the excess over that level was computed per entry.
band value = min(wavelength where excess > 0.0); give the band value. 5437.99 angstrom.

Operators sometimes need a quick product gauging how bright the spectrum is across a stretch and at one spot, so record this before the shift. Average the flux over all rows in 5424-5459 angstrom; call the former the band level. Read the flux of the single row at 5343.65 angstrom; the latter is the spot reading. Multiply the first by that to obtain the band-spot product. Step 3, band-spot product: 123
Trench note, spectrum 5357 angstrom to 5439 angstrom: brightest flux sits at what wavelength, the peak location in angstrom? 5437.99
